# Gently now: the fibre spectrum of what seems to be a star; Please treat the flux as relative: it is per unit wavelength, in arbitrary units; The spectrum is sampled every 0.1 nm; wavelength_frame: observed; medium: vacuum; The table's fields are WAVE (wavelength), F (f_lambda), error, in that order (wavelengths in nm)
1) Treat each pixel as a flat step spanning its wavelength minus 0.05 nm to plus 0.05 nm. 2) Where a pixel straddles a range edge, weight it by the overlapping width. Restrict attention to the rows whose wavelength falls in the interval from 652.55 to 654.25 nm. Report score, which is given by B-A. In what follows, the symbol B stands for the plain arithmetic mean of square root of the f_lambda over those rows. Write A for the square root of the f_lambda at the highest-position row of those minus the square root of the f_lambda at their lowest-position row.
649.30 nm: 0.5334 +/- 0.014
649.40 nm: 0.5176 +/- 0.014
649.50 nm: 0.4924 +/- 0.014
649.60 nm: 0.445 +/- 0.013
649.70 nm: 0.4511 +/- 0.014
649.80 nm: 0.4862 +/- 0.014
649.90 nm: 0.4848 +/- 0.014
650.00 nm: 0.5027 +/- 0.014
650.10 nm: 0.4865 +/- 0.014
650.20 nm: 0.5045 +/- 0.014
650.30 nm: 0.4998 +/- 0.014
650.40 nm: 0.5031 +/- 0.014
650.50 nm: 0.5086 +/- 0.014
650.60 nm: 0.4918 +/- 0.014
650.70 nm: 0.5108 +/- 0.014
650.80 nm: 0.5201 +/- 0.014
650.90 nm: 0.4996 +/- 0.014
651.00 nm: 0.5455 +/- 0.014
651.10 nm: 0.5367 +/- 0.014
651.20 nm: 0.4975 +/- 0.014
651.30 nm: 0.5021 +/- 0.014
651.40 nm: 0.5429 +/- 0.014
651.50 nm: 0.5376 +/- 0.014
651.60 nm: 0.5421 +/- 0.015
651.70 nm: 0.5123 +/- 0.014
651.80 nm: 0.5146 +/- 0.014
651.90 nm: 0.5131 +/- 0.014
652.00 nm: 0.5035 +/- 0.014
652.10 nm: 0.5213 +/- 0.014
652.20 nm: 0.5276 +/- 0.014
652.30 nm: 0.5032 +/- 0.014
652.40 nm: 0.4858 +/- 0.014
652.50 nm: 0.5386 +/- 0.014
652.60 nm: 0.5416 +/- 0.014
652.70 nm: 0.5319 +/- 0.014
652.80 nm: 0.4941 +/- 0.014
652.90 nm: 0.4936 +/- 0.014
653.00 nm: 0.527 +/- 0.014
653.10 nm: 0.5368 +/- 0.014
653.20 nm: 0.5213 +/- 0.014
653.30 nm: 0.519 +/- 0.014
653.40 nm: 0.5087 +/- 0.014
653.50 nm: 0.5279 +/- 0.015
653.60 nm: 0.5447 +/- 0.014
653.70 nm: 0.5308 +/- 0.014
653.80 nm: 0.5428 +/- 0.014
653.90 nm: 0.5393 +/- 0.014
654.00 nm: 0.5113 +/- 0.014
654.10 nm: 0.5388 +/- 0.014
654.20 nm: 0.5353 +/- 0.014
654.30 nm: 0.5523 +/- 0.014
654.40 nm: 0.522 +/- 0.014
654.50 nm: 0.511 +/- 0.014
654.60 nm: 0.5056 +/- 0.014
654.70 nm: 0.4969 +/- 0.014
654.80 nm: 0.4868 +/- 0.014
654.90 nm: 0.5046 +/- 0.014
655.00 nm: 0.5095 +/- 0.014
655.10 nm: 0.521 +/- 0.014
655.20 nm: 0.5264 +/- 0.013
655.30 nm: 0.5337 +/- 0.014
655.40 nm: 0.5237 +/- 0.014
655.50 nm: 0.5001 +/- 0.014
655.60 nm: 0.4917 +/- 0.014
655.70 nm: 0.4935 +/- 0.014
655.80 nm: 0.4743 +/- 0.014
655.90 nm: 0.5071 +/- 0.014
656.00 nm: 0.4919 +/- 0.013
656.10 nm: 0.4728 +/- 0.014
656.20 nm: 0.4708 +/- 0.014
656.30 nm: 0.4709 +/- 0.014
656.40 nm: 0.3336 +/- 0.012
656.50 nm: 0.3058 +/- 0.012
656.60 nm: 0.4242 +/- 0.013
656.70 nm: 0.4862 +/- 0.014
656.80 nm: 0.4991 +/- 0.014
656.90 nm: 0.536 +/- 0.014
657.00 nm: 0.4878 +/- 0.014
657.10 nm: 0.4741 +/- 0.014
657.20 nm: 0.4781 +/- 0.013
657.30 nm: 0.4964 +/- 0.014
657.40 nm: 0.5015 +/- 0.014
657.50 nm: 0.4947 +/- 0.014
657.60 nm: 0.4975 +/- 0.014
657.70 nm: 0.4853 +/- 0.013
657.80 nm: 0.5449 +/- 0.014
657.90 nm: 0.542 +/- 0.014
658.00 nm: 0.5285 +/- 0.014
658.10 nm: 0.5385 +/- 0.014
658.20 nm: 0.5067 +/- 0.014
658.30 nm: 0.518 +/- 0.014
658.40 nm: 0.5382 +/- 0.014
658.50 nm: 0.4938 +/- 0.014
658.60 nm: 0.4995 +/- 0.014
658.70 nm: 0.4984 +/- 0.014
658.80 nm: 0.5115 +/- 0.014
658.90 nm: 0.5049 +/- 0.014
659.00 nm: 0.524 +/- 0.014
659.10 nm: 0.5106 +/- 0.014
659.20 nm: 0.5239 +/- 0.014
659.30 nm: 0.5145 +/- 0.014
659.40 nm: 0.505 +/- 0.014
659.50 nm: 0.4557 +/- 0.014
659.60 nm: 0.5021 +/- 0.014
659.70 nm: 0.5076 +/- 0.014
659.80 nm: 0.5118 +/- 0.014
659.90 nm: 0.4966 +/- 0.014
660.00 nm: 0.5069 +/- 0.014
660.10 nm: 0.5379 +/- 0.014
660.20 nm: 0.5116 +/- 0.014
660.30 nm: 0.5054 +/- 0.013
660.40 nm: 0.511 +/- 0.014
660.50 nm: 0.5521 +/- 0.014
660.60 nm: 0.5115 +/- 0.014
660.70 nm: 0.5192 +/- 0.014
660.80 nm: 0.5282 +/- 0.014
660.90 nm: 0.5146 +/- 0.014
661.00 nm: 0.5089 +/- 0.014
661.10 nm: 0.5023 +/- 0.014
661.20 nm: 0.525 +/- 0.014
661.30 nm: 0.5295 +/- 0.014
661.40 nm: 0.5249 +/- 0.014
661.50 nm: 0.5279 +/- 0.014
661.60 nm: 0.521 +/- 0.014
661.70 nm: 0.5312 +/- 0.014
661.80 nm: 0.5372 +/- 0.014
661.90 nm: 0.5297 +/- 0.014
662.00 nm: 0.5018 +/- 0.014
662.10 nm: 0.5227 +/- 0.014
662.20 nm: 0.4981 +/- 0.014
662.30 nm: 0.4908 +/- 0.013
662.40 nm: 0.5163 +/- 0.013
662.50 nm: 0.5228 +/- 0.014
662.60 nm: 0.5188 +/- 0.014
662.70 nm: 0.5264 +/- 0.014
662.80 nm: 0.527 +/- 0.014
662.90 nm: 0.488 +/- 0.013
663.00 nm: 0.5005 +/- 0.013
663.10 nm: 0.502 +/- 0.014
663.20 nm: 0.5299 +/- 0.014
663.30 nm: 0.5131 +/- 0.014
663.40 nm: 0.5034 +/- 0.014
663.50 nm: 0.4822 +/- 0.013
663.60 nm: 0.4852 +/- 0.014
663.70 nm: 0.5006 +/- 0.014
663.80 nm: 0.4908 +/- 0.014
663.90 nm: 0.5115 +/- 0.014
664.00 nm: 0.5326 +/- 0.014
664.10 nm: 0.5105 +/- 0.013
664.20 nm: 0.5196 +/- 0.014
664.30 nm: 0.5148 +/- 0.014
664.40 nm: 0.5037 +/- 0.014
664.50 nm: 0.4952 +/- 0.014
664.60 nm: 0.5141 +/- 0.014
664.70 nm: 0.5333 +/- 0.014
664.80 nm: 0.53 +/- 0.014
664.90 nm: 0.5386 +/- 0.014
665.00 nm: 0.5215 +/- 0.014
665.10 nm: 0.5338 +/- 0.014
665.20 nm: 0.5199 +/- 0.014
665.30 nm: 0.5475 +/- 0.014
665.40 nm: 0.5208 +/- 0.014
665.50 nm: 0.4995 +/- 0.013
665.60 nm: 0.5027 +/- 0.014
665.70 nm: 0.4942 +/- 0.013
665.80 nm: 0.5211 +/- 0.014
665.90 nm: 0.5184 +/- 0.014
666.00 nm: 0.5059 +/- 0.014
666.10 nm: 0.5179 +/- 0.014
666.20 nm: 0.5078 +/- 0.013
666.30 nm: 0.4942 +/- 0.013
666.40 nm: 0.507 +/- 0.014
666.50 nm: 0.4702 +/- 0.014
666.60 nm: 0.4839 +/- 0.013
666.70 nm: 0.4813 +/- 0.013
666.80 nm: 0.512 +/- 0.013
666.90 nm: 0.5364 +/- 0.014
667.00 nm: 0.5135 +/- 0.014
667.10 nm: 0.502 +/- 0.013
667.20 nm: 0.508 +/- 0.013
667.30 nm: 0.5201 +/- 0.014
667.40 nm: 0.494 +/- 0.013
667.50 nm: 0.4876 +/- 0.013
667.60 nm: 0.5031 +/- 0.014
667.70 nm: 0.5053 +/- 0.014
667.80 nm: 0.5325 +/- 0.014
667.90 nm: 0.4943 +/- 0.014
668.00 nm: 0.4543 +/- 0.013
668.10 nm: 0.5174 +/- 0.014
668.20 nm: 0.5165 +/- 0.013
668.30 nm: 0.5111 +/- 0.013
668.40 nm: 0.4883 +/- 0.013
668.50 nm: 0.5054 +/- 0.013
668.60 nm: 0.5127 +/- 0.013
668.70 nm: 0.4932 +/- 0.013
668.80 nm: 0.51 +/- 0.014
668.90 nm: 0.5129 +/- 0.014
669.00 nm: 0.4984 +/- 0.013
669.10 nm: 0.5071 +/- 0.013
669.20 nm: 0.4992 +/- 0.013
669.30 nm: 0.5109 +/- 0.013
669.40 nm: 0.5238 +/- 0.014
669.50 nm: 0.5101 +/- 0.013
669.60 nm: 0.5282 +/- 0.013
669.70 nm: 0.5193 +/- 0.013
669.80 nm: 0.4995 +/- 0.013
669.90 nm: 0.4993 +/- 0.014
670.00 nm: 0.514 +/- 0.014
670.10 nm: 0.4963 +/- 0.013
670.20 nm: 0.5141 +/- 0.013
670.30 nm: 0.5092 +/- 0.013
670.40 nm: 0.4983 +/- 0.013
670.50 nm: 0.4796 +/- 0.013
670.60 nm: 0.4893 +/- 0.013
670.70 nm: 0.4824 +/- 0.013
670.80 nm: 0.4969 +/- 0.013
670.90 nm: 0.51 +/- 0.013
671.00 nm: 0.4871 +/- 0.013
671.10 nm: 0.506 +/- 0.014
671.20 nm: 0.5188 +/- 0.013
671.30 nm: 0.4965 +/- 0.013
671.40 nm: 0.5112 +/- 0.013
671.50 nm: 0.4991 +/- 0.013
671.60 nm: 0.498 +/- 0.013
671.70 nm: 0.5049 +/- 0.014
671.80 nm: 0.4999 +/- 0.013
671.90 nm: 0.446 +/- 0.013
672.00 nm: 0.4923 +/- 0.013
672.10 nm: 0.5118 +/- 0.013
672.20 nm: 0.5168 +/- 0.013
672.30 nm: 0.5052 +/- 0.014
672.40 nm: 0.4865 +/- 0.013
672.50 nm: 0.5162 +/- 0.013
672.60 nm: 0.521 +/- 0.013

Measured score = 0.730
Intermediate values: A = -0.004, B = 0.725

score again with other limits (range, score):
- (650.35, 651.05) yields 0.686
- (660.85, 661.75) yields 0.710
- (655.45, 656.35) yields 0.718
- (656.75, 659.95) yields 0.714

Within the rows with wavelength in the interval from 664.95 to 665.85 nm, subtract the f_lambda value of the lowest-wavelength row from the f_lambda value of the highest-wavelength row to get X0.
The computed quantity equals 0.000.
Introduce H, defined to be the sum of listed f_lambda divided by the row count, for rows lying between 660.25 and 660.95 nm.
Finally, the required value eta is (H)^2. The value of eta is 0.271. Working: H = 0.520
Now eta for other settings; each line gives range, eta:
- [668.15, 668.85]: 0.255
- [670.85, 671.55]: 0.254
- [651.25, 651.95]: 0.274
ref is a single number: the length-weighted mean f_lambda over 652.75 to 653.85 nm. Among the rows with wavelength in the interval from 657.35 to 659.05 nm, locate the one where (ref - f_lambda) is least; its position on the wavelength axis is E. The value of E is 657.80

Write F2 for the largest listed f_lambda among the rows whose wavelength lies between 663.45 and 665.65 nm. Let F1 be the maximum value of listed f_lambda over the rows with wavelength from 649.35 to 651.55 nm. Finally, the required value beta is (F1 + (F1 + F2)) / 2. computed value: 0.819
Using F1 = 0.5455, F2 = 0.5475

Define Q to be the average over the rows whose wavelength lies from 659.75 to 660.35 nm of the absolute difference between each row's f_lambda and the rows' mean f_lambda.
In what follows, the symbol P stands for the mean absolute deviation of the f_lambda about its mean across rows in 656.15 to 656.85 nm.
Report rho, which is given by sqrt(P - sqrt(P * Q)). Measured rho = 0.20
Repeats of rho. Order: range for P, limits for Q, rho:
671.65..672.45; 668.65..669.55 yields 0.07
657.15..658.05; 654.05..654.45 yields 0.09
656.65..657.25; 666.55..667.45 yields 0.03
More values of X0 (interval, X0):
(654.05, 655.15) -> -0.018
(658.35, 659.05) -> -0.014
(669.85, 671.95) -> -0.053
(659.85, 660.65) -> 0.015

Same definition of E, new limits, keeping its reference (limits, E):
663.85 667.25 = 665.30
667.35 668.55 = 667.80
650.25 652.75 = 651.00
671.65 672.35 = 672.20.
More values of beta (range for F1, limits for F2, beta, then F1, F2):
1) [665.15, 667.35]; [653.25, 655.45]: 0.824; 0.5475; 0.5523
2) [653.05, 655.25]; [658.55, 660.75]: 0.828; 0.5523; 0.5521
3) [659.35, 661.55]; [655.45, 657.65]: 0.820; 0.5521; 0.536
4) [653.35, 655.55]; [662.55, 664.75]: 0.819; 0.5523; 0.5333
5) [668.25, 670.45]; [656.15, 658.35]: 0.801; 0.5282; 0.5449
